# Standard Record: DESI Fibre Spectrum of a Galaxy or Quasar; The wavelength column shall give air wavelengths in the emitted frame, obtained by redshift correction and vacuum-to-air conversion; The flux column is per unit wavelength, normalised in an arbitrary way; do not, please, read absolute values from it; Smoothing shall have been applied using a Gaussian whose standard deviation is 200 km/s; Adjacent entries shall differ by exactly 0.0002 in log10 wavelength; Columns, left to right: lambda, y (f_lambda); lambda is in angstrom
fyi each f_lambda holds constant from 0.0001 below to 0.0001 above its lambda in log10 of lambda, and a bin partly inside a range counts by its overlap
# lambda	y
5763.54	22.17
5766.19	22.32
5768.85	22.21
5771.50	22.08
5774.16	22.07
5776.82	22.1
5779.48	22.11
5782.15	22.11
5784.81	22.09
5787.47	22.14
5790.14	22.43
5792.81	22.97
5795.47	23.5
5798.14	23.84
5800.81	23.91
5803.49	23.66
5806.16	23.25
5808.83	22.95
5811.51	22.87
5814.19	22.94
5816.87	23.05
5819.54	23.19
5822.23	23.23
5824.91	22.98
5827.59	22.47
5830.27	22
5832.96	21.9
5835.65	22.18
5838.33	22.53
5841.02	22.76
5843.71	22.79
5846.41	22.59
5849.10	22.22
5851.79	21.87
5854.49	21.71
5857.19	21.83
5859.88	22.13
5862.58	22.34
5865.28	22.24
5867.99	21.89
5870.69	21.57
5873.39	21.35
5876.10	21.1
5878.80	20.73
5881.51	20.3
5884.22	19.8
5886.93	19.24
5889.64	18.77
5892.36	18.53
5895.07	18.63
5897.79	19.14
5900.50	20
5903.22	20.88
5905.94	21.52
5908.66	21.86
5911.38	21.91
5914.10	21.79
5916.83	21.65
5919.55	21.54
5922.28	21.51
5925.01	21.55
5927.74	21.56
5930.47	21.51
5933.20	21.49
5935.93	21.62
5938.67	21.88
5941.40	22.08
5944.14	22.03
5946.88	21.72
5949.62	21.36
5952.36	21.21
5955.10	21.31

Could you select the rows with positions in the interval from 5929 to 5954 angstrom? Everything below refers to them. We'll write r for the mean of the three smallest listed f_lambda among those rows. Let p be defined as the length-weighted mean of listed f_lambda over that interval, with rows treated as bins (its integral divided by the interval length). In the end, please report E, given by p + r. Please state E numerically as 43.0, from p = 21.7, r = 21.4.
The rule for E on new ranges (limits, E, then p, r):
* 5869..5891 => 39.7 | 20.4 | 19.3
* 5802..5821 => 46.0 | 23.1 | 22.9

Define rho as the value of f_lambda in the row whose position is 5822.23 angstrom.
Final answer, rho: 23.23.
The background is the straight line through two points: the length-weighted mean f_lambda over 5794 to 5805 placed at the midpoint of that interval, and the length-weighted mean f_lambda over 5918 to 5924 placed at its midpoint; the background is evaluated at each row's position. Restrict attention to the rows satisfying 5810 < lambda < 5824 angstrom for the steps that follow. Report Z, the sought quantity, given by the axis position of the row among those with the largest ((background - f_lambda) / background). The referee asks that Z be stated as 5811.51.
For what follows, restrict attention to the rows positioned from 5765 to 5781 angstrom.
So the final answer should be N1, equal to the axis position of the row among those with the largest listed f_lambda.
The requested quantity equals 5766.19 angstrom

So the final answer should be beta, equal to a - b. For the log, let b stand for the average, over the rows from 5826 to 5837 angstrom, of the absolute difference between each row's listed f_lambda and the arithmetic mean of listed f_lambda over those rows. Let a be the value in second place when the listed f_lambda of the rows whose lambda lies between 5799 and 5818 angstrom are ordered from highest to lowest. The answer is 23.5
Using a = 23.66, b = 0.19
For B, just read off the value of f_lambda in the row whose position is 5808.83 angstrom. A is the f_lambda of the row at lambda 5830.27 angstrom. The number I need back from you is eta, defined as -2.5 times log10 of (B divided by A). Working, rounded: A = 22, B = 22.95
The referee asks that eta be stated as -0.05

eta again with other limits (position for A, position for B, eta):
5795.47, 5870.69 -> 0.09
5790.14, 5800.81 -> -0.07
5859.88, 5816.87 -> -0.04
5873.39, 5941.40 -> -0.04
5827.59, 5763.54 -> 0.01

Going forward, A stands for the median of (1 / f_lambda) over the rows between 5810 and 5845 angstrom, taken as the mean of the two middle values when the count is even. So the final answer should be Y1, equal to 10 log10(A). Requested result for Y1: -13.6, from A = 0.0439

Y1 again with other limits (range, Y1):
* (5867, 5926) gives -13.3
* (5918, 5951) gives -13.3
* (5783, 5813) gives -13.6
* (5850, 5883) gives -13.4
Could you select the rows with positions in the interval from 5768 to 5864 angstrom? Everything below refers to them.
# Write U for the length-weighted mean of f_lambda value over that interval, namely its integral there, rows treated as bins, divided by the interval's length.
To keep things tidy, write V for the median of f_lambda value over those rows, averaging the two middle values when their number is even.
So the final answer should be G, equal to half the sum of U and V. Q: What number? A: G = 22.5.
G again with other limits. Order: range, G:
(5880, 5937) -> 21.1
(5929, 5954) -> 21.6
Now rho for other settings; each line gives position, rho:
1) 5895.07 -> 18.63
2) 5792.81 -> 22.97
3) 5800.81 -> 23.91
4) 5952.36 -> 21.21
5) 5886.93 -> 19.24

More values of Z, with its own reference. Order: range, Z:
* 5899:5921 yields 5900.50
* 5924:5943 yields 5925.01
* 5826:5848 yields 5832.96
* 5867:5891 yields 5889.64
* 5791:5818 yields 5792.81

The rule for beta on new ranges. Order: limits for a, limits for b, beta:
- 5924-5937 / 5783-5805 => 20.9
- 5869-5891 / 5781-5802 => 20.7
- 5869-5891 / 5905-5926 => 21.2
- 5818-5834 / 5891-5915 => 21.9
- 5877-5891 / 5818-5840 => 19.9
